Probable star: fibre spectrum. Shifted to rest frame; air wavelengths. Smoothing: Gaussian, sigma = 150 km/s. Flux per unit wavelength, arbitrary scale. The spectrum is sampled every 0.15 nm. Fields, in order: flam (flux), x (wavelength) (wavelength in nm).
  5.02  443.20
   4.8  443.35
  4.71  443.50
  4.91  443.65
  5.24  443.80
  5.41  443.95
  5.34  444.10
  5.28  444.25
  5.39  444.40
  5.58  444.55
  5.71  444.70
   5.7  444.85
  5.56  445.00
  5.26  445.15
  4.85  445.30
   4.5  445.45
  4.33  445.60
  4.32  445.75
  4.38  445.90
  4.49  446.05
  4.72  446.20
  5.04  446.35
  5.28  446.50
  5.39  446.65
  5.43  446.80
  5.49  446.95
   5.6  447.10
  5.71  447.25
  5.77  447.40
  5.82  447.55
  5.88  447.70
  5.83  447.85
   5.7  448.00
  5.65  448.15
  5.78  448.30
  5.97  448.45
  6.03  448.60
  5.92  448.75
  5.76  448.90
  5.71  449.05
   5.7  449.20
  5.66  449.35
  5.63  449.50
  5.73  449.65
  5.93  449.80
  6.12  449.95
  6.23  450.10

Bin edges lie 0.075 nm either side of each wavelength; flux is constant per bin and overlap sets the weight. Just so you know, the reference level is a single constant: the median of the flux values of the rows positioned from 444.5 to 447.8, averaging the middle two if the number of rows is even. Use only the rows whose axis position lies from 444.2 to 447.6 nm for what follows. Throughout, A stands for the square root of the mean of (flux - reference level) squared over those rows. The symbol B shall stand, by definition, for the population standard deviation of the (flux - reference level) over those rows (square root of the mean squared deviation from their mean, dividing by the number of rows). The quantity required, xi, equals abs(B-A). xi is 0.04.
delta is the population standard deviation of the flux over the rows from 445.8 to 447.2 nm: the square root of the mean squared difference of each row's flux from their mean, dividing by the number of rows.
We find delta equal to 0.43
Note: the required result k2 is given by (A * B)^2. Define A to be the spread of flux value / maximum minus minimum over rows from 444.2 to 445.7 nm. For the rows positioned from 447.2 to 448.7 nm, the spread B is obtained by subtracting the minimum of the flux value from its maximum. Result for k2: 0.27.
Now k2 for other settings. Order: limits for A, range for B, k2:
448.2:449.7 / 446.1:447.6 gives 0.19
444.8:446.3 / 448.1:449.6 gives 0.30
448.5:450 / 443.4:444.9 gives 0.24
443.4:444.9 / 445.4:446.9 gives 1.23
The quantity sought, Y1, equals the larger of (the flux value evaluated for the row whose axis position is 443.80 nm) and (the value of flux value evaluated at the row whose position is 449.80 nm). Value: 5.93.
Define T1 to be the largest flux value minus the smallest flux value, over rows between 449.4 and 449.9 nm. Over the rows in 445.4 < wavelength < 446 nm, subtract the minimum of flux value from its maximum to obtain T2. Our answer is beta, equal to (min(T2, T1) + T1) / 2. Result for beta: 0.24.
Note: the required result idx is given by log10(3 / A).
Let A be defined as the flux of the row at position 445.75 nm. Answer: -0.16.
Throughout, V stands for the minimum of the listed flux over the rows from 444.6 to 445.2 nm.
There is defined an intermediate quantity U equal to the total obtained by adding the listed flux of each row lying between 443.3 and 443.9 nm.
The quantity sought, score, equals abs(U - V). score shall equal 14.4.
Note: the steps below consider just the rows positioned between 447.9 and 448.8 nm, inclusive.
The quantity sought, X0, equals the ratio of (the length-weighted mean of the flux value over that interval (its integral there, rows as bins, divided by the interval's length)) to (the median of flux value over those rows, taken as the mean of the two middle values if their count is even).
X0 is 1.00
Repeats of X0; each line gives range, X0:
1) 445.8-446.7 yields 0.99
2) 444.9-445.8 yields 1.04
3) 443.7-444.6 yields 1.00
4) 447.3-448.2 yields 1.00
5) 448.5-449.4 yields 1.01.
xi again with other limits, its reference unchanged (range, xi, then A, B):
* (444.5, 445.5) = 0.01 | 0.45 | 0.43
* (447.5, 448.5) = 0.31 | 0.41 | 0.10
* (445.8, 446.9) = 0.20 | 0.60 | 0.40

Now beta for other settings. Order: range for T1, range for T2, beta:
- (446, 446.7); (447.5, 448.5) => 0.61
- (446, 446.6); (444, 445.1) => 0.61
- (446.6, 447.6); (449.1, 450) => 0.43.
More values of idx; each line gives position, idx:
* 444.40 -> -0.25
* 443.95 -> -0.26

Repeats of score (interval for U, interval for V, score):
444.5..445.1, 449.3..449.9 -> 16.9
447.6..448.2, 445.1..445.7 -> 18.7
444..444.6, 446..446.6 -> 17.1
